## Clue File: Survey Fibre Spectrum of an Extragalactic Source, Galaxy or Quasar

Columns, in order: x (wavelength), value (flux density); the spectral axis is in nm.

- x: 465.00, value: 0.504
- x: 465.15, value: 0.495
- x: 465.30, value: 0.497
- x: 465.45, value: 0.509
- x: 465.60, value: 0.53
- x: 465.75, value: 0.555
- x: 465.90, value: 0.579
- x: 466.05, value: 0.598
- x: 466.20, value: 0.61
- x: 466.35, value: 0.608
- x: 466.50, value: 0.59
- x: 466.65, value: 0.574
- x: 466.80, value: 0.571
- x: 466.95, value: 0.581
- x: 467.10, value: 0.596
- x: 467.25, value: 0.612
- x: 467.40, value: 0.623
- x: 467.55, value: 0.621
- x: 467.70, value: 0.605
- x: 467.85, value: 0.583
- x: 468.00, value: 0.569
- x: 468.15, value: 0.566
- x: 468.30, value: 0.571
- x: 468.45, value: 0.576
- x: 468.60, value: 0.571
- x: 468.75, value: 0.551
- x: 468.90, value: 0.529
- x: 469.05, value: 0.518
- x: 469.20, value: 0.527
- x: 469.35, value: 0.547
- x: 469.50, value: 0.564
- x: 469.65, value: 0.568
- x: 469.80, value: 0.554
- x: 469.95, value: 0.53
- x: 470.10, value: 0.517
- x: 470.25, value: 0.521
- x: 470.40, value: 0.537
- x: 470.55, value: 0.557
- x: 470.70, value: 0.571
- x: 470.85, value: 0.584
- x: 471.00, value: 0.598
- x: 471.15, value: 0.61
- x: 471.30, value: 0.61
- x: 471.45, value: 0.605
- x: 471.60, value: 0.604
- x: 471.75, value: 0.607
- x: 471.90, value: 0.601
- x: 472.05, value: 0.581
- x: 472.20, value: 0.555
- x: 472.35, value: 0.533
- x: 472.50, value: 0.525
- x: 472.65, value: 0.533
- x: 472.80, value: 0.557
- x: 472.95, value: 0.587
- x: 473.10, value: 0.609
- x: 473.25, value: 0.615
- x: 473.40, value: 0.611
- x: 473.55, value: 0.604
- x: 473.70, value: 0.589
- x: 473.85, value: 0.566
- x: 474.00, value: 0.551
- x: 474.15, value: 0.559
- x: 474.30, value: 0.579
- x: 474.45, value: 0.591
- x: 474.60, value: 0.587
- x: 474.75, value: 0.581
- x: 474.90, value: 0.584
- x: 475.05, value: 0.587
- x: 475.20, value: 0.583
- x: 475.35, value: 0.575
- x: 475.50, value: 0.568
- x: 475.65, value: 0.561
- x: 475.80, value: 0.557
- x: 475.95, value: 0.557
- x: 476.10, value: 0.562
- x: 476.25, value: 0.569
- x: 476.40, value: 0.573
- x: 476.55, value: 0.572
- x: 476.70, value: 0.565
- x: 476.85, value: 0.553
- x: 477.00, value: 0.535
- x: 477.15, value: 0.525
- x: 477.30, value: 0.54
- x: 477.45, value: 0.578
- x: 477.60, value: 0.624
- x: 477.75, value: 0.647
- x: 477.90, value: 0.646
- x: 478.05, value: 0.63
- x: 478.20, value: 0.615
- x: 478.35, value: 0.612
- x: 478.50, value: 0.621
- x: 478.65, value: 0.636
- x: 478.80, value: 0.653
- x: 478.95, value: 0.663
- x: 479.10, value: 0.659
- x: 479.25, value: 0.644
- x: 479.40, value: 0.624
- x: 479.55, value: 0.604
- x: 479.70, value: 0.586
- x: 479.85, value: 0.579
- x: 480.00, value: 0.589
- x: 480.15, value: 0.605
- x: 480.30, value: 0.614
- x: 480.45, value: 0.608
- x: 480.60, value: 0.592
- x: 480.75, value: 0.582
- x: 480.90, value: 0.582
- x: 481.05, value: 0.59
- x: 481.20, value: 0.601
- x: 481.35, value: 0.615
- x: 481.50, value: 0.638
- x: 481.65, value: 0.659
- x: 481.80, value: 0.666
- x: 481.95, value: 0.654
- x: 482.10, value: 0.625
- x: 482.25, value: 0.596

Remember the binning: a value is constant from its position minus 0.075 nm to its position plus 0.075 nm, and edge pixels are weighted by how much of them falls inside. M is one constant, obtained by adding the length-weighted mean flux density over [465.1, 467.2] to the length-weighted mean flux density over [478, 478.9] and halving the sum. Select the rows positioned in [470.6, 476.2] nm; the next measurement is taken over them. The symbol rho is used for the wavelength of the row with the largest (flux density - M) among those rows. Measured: 473.25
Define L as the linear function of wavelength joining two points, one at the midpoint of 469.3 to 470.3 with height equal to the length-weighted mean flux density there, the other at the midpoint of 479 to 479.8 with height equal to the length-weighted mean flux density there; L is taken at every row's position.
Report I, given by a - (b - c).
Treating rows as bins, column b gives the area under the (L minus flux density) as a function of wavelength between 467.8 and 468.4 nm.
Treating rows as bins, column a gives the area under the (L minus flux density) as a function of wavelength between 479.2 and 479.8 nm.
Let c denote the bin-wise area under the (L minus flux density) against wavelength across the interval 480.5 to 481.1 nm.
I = 0.062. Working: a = 0.007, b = -0.03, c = 0.029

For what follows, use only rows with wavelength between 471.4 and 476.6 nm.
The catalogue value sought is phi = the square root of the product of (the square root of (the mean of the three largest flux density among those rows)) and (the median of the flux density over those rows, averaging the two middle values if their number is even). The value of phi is 0.673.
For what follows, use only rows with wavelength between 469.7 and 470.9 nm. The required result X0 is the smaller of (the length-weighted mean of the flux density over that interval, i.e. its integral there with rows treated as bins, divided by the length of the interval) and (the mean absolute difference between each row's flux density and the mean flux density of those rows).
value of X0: 0.020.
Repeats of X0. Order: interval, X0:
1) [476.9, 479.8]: 0.033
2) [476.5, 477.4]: 0.015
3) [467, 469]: 0.022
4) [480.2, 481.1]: 0.011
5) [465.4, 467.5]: 0.024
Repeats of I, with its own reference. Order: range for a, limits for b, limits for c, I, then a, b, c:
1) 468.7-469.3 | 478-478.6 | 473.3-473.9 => -0.005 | 0.003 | 0.00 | -0.012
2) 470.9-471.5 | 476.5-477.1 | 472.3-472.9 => -0.042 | -0.030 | 0.03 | 0.016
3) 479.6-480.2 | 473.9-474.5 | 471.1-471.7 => -0.014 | 0.023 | 0.01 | -0.030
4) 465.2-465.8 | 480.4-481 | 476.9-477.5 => 0.003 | -0.008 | 0.03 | 0.037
